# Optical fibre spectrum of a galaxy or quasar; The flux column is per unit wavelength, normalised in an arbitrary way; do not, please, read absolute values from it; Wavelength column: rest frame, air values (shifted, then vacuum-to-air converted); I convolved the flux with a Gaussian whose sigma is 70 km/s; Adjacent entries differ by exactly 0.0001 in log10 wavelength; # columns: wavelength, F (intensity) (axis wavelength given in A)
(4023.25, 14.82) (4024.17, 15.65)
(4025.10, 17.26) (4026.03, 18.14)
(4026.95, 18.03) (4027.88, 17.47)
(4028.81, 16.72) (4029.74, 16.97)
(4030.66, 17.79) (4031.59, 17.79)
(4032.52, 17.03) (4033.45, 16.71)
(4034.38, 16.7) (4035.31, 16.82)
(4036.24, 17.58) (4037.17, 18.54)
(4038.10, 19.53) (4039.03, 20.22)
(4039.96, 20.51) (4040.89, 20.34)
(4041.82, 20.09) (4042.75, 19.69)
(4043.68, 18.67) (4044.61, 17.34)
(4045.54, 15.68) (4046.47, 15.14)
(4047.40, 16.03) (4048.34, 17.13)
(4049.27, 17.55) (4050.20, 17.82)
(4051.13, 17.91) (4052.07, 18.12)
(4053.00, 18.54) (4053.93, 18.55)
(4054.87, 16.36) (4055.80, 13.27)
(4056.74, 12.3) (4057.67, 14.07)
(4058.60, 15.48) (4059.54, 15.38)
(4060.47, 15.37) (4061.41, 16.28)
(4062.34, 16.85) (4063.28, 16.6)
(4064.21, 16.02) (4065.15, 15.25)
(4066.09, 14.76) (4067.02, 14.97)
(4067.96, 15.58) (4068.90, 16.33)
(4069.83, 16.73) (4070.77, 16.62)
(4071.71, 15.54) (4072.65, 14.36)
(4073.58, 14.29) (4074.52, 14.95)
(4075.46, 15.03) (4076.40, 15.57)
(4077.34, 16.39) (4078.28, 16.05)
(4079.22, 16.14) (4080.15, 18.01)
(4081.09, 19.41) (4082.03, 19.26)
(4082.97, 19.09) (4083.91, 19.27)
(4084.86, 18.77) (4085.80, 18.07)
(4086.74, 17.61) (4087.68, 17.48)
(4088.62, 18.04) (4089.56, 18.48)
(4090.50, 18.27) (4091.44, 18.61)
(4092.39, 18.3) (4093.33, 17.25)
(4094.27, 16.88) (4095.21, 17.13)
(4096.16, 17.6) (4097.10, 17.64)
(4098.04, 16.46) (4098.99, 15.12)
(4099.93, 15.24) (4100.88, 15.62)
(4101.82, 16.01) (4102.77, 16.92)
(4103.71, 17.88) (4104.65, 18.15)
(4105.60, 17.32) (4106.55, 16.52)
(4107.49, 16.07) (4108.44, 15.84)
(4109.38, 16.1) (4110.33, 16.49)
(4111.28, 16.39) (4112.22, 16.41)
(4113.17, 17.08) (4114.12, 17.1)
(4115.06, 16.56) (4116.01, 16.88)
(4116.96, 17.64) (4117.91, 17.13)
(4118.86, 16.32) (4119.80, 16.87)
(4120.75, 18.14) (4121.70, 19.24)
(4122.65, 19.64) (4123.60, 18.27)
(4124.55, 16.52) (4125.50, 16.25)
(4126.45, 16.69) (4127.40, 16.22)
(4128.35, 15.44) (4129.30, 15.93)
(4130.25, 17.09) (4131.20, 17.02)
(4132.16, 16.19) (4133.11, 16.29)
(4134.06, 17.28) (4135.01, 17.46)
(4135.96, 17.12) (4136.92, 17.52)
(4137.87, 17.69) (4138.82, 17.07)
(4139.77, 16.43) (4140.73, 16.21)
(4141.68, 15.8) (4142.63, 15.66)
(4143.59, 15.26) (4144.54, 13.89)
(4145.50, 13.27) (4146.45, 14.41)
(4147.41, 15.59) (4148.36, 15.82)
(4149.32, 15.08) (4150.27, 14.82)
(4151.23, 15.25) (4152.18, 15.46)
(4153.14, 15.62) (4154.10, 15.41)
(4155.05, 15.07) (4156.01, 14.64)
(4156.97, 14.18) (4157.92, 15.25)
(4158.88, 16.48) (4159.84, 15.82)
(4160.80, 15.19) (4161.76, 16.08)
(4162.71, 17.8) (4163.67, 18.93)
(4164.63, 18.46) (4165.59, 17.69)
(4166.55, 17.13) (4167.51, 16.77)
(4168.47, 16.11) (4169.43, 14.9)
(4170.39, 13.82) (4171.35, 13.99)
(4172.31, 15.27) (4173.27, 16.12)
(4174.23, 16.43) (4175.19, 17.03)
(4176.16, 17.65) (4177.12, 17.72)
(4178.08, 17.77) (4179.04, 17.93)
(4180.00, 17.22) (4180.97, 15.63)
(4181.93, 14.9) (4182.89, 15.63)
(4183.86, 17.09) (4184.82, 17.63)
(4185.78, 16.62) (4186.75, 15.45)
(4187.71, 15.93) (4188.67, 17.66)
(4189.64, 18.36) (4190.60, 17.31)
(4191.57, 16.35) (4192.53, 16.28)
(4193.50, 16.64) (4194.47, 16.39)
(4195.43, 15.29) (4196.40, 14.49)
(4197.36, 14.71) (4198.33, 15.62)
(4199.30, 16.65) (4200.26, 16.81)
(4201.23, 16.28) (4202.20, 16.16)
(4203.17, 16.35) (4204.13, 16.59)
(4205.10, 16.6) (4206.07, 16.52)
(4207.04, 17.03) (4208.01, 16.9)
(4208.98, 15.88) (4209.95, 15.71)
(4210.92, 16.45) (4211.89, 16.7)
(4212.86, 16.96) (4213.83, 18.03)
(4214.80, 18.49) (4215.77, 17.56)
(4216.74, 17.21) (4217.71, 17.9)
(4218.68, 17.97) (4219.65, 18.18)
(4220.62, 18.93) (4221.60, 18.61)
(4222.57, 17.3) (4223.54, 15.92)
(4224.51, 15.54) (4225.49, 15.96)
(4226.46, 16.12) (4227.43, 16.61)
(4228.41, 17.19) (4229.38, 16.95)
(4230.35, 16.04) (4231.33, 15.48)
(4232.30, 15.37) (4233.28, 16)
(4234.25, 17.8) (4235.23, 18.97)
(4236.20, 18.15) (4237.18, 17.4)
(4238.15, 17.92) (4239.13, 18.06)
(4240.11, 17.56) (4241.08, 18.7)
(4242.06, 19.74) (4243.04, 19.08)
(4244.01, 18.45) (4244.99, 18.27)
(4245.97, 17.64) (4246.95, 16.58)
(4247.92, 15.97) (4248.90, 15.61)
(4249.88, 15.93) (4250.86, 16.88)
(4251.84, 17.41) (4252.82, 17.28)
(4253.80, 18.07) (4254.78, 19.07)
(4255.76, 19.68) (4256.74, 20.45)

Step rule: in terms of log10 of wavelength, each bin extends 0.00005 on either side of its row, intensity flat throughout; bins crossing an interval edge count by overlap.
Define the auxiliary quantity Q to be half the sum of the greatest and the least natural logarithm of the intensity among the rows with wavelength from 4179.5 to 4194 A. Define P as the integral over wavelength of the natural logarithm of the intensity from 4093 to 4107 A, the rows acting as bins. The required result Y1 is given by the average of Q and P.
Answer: 21.1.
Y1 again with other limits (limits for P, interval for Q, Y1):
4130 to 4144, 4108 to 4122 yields 21.1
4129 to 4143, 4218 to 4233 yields 21.1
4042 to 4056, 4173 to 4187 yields 21.3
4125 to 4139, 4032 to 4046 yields 21.2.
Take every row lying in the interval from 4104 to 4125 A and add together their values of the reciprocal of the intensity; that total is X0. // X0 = 1.29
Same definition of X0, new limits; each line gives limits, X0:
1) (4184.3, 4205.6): 1.35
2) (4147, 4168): 1.38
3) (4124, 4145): 1.34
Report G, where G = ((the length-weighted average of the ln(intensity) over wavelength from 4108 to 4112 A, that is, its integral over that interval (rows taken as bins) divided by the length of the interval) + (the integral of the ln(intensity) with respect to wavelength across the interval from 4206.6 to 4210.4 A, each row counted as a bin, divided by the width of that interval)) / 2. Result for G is 2.79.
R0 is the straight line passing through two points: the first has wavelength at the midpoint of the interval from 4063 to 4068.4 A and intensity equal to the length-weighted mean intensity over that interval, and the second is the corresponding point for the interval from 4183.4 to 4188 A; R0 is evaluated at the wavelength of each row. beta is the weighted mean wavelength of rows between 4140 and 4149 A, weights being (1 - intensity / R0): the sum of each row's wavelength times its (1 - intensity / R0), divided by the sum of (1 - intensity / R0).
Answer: 4145.2 A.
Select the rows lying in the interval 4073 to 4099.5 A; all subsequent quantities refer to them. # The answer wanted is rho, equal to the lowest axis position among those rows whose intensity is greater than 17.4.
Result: 4080.15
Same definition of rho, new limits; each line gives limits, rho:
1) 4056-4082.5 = 4080.15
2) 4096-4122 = 4096.16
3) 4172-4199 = 4176.16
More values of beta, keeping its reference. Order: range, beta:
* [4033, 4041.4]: 4038.2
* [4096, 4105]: 4101.0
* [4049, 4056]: 4051.4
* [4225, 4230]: 4226.0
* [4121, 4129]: 4122.7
